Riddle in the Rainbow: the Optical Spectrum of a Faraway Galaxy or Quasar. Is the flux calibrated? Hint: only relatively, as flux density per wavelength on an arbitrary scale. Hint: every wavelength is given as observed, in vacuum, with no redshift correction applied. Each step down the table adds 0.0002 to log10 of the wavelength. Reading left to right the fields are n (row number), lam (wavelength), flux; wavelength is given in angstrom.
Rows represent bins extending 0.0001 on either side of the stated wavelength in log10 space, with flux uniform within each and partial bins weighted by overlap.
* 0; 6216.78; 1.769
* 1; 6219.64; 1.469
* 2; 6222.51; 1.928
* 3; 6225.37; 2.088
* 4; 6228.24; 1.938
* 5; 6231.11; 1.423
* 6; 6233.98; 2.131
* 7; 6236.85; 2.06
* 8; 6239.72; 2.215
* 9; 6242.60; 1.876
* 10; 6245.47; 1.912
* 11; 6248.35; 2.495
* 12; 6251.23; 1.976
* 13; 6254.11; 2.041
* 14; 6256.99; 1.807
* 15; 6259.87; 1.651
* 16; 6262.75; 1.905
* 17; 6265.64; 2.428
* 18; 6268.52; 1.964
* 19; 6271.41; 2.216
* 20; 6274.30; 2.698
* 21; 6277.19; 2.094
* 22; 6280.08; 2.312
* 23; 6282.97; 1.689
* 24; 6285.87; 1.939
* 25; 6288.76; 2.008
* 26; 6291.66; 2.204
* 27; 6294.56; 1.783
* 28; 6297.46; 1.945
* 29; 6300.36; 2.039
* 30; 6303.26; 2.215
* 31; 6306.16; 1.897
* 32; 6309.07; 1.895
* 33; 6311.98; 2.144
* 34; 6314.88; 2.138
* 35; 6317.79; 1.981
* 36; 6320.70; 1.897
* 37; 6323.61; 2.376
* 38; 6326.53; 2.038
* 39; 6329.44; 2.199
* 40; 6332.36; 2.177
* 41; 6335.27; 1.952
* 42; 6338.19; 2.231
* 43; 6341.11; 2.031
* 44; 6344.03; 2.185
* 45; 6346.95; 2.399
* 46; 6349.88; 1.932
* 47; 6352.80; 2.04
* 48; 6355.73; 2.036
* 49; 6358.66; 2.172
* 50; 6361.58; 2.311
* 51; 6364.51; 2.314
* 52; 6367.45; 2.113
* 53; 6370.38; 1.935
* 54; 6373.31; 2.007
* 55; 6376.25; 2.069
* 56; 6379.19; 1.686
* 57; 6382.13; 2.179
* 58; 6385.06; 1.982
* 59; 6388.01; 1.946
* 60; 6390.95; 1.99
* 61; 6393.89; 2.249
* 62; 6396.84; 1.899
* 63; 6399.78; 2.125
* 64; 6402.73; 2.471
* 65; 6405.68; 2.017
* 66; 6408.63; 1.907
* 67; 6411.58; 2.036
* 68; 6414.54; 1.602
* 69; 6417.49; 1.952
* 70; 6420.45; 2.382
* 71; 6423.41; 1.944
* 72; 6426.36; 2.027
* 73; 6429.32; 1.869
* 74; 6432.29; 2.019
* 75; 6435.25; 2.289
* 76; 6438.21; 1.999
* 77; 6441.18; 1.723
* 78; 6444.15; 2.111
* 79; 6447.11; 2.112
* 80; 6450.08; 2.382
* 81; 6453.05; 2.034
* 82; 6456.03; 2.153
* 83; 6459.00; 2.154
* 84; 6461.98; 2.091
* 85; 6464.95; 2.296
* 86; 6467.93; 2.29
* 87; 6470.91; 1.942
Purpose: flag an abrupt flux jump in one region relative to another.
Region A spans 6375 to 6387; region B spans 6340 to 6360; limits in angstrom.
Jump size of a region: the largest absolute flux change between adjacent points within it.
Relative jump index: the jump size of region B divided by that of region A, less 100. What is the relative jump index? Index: -99.1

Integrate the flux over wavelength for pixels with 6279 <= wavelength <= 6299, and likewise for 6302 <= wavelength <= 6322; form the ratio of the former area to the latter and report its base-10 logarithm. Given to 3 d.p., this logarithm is -0.010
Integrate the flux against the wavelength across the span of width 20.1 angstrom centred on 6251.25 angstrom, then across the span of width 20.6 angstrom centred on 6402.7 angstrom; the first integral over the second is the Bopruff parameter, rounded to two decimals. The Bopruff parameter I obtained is 0.91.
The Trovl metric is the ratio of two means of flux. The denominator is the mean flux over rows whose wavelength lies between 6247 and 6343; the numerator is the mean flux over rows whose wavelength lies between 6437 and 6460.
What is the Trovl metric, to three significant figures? 1.01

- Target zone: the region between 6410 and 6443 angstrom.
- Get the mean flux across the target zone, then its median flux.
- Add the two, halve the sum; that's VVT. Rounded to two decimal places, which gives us 1.99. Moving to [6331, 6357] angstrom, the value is 2.07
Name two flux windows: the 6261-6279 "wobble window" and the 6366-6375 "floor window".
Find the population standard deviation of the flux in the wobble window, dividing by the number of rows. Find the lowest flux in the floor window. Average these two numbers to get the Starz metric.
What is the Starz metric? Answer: 1.10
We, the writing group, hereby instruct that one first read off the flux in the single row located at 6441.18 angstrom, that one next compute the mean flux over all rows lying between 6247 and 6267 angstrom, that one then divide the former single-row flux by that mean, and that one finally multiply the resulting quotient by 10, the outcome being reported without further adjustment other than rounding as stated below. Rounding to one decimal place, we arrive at 8.4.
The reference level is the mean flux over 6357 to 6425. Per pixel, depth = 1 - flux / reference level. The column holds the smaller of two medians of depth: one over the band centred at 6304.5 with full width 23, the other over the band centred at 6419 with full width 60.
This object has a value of 0.018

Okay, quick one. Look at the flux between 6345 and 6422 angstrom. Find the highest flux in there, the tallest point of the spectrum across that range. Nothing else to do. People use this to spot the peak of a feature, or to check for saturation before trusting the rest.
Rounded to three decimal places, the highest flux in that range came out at 2.471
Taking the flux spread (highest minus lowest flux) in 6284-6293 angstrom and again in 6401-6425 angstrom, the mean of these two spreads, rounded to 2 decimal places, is 0.57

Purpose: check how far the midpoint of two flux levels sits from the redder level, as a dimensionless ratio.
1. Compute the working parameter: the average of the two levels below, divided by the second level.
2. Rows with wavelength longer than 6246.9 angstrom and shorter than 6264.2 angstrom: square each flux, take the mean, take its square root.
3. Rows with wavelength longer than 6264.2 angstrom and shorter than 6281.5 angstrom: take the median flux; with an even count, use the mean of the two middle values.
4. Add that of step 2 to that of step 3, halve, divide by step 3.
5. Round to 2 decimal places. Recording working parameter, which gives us 0.94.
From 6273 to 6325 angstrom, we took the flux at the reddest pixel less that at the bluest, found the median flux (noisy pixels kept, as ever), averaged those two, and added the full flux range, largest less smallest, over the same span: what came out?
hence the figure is 1.86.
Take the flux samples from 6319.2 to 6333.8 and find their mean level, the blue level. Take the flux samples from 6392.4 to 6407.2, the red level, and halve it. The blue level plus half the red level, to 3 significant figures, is 3.21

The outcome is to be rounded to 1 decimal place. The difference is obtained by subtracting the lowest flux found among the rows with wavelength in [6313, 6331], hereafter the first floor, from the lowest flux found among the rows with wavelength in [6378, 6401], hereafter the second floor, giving -0.2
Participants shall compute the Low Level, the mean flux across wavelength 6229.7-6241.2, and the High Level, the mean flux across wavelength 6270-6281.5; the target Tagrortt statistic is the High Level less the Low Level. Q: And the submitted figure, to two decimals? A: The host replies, 0.37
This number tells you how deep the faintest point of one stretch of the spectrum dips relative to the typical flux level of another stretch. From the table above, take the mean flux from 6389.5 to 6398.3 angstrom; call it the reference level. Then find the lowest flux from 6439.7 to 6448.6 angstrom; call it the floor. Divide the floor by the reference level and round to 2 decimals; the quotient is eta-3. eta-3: 0.84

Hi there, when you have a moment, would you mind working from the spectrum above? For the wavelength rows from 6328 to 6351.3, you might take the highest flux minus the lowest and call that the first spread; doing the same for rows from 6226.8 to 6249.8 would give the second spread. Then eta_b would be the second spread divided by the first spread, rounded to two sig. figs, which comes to 2.3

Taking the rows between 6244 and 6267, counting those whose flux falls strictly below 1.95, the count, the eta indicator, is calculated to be 4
